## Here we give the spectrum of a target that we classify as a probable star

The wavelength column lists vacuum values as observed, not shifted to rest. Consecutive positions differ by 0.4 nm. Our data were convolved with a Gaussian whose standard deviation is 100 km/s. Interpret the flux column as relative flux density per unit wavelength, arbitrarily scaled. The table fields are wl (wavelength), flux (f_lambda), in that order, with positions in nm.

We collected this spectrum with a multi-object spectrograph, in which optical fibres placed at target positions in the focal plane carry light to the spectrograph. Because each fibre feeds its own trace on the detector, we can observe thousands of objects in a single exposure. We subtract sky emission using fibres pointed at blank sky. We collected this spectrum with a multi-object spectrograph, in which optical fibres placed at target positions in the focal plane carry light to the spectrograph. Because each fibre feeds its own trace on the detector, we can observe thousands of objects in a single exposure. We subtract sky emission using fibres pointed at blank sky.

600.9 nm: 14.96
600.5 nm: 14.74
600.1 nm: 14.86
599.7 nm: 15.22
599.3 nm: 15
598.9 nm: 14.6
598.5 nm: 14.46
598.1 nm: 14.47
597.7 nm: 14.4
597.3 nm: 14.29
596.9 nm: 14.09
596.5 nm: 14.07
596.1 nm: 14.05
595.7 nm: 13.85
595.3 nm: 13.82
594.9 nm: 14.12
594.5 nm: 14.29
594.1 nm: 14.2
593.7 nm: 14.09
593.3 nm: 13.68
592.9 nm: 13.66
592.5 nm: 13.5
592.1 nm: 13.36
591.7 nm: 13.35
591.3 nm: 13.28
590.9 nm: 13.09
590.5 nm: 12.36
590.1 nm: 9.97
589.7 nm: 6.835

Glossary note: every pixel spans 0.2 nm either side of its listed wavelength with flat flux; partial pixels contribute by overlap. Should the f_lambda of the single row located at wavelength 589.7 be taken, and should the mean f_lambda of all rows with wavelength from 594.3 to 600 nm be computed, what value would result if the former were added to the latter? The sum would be 21.2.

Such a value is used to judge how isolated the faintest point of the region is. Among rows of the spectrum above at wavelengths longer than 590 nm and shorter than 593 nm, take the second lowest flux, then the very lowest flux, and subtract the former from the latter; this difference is -2.39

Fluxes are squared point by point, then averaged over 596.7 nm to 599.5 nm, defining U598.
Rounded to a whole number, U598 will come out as 210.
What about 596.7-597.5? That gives 201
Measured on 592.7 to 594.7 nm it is 196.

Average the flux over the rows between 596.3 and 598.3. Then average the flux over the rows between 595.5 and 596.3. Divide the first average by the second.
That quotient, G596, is 1.02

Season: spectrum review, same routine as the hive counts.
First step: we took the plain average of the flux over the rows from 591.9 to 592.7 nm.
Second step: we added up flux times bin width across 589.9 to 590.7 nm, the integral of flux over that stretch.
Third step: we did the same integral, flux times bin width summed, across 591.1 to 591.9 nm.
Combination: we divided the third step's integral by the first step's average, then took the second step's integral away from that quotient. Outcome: -8.1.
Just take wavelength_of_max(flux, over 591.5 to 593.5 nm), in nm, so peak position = 593.3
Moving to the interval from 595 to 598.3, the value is 598.1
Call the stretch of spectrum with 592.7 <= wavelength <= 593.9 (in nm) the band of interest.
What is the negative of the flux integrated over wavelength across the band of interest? -16.6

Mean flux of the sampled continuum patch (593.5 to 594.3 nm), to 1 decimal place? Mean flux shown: 14.1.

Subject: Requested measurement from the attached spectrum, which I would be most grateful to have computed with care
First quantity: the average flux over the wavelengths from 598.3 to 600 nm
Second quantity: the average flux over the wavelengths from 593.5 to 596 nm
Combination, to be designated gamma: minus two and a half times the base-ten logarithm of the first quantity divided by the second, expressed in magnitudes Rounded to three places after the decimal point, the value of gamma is -0.057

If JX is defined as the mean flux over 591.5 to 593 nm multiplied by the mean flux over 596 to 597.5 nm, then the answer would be 190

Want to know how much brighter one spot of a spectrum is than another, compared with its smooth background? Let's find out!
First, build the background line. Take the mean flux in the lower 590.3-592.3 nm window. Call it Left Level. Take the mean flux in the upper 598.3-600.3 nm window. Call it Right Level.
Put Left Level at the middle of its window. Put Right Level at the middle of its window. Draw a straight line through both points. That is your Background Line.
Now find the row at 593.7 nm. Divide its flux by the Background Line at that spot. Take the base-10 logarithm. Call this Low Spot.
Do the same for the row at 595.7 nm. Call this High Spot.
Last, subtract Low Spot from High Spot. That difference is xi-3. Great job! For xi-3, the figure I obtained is -0.021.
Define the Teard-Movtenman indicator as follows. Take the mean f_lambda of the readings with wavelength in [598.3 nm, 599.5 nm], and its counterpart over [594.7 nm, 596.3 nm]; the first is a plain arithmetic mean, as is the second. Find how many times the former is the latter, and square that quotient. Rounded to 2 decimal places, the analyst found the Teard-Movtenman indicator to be 1.11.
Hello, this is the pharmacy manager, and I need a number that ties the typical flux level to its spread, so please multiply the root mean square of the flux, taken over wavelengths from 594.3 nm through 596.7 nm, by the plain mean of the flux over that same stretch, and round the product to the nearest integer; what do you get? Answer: 197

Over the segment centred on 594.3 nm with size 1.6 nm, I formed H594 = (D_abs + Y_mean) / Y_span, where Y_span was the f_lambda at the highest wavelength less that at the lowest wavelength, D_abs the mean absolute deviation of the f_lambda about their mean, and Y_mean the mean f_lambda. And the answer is 475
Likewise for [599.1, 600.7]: -58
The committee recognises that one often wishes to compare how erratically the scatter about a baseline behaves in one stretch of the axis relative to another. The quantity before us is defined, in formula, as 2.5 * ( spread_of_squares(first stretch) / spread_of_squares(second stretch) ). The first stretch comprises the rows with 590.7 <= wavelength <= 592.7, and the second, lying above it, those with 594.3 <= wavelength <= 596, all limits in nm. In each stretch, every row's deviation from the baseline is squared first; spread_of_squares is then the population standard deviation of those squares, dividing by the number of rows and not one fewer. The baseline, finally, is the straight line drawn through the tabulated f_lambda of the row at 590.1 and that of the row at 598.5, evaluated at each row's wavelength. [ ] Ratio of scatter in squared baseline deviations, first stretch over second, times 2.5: 1.8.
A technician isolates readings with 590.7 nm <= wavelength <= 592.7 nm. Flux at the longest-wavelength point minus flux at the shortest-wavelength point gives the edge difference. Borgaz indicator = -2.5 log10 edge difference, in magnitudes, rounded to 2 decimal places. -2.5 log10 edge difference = 0.97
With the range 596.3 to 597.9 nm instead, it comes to 1.20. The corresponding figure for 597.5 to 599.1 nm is 1.75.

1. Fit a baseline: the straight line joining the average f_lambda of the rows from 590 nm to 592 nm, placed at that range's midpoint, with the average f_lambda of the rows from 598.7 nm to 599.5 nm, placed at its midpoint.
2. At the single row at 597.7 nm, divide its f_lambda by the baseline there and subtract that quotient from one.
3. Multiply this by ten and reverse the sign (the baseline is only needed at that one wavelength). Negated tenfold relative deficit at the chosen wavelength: 0.0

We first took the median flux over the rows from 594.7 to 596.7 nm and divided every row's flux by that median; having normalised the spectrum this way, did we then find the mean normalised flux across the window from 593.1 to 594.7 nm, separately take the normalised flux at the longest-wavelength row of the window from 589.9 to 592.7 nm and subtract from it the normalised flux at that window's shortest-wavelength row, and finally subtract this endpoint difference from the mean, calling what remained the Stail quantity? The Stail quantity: 0.75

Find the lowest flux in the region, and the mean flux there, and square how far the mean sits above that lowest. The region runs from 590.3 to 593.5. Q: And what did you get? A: 0.86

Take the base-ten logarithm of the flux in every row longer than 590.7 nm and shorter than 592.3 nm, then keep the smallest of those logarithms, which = 1.12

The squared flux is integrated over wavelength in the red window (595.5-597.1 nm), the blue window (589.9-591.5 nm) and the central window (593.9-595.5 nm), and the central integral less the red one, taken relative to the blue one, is 0.02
